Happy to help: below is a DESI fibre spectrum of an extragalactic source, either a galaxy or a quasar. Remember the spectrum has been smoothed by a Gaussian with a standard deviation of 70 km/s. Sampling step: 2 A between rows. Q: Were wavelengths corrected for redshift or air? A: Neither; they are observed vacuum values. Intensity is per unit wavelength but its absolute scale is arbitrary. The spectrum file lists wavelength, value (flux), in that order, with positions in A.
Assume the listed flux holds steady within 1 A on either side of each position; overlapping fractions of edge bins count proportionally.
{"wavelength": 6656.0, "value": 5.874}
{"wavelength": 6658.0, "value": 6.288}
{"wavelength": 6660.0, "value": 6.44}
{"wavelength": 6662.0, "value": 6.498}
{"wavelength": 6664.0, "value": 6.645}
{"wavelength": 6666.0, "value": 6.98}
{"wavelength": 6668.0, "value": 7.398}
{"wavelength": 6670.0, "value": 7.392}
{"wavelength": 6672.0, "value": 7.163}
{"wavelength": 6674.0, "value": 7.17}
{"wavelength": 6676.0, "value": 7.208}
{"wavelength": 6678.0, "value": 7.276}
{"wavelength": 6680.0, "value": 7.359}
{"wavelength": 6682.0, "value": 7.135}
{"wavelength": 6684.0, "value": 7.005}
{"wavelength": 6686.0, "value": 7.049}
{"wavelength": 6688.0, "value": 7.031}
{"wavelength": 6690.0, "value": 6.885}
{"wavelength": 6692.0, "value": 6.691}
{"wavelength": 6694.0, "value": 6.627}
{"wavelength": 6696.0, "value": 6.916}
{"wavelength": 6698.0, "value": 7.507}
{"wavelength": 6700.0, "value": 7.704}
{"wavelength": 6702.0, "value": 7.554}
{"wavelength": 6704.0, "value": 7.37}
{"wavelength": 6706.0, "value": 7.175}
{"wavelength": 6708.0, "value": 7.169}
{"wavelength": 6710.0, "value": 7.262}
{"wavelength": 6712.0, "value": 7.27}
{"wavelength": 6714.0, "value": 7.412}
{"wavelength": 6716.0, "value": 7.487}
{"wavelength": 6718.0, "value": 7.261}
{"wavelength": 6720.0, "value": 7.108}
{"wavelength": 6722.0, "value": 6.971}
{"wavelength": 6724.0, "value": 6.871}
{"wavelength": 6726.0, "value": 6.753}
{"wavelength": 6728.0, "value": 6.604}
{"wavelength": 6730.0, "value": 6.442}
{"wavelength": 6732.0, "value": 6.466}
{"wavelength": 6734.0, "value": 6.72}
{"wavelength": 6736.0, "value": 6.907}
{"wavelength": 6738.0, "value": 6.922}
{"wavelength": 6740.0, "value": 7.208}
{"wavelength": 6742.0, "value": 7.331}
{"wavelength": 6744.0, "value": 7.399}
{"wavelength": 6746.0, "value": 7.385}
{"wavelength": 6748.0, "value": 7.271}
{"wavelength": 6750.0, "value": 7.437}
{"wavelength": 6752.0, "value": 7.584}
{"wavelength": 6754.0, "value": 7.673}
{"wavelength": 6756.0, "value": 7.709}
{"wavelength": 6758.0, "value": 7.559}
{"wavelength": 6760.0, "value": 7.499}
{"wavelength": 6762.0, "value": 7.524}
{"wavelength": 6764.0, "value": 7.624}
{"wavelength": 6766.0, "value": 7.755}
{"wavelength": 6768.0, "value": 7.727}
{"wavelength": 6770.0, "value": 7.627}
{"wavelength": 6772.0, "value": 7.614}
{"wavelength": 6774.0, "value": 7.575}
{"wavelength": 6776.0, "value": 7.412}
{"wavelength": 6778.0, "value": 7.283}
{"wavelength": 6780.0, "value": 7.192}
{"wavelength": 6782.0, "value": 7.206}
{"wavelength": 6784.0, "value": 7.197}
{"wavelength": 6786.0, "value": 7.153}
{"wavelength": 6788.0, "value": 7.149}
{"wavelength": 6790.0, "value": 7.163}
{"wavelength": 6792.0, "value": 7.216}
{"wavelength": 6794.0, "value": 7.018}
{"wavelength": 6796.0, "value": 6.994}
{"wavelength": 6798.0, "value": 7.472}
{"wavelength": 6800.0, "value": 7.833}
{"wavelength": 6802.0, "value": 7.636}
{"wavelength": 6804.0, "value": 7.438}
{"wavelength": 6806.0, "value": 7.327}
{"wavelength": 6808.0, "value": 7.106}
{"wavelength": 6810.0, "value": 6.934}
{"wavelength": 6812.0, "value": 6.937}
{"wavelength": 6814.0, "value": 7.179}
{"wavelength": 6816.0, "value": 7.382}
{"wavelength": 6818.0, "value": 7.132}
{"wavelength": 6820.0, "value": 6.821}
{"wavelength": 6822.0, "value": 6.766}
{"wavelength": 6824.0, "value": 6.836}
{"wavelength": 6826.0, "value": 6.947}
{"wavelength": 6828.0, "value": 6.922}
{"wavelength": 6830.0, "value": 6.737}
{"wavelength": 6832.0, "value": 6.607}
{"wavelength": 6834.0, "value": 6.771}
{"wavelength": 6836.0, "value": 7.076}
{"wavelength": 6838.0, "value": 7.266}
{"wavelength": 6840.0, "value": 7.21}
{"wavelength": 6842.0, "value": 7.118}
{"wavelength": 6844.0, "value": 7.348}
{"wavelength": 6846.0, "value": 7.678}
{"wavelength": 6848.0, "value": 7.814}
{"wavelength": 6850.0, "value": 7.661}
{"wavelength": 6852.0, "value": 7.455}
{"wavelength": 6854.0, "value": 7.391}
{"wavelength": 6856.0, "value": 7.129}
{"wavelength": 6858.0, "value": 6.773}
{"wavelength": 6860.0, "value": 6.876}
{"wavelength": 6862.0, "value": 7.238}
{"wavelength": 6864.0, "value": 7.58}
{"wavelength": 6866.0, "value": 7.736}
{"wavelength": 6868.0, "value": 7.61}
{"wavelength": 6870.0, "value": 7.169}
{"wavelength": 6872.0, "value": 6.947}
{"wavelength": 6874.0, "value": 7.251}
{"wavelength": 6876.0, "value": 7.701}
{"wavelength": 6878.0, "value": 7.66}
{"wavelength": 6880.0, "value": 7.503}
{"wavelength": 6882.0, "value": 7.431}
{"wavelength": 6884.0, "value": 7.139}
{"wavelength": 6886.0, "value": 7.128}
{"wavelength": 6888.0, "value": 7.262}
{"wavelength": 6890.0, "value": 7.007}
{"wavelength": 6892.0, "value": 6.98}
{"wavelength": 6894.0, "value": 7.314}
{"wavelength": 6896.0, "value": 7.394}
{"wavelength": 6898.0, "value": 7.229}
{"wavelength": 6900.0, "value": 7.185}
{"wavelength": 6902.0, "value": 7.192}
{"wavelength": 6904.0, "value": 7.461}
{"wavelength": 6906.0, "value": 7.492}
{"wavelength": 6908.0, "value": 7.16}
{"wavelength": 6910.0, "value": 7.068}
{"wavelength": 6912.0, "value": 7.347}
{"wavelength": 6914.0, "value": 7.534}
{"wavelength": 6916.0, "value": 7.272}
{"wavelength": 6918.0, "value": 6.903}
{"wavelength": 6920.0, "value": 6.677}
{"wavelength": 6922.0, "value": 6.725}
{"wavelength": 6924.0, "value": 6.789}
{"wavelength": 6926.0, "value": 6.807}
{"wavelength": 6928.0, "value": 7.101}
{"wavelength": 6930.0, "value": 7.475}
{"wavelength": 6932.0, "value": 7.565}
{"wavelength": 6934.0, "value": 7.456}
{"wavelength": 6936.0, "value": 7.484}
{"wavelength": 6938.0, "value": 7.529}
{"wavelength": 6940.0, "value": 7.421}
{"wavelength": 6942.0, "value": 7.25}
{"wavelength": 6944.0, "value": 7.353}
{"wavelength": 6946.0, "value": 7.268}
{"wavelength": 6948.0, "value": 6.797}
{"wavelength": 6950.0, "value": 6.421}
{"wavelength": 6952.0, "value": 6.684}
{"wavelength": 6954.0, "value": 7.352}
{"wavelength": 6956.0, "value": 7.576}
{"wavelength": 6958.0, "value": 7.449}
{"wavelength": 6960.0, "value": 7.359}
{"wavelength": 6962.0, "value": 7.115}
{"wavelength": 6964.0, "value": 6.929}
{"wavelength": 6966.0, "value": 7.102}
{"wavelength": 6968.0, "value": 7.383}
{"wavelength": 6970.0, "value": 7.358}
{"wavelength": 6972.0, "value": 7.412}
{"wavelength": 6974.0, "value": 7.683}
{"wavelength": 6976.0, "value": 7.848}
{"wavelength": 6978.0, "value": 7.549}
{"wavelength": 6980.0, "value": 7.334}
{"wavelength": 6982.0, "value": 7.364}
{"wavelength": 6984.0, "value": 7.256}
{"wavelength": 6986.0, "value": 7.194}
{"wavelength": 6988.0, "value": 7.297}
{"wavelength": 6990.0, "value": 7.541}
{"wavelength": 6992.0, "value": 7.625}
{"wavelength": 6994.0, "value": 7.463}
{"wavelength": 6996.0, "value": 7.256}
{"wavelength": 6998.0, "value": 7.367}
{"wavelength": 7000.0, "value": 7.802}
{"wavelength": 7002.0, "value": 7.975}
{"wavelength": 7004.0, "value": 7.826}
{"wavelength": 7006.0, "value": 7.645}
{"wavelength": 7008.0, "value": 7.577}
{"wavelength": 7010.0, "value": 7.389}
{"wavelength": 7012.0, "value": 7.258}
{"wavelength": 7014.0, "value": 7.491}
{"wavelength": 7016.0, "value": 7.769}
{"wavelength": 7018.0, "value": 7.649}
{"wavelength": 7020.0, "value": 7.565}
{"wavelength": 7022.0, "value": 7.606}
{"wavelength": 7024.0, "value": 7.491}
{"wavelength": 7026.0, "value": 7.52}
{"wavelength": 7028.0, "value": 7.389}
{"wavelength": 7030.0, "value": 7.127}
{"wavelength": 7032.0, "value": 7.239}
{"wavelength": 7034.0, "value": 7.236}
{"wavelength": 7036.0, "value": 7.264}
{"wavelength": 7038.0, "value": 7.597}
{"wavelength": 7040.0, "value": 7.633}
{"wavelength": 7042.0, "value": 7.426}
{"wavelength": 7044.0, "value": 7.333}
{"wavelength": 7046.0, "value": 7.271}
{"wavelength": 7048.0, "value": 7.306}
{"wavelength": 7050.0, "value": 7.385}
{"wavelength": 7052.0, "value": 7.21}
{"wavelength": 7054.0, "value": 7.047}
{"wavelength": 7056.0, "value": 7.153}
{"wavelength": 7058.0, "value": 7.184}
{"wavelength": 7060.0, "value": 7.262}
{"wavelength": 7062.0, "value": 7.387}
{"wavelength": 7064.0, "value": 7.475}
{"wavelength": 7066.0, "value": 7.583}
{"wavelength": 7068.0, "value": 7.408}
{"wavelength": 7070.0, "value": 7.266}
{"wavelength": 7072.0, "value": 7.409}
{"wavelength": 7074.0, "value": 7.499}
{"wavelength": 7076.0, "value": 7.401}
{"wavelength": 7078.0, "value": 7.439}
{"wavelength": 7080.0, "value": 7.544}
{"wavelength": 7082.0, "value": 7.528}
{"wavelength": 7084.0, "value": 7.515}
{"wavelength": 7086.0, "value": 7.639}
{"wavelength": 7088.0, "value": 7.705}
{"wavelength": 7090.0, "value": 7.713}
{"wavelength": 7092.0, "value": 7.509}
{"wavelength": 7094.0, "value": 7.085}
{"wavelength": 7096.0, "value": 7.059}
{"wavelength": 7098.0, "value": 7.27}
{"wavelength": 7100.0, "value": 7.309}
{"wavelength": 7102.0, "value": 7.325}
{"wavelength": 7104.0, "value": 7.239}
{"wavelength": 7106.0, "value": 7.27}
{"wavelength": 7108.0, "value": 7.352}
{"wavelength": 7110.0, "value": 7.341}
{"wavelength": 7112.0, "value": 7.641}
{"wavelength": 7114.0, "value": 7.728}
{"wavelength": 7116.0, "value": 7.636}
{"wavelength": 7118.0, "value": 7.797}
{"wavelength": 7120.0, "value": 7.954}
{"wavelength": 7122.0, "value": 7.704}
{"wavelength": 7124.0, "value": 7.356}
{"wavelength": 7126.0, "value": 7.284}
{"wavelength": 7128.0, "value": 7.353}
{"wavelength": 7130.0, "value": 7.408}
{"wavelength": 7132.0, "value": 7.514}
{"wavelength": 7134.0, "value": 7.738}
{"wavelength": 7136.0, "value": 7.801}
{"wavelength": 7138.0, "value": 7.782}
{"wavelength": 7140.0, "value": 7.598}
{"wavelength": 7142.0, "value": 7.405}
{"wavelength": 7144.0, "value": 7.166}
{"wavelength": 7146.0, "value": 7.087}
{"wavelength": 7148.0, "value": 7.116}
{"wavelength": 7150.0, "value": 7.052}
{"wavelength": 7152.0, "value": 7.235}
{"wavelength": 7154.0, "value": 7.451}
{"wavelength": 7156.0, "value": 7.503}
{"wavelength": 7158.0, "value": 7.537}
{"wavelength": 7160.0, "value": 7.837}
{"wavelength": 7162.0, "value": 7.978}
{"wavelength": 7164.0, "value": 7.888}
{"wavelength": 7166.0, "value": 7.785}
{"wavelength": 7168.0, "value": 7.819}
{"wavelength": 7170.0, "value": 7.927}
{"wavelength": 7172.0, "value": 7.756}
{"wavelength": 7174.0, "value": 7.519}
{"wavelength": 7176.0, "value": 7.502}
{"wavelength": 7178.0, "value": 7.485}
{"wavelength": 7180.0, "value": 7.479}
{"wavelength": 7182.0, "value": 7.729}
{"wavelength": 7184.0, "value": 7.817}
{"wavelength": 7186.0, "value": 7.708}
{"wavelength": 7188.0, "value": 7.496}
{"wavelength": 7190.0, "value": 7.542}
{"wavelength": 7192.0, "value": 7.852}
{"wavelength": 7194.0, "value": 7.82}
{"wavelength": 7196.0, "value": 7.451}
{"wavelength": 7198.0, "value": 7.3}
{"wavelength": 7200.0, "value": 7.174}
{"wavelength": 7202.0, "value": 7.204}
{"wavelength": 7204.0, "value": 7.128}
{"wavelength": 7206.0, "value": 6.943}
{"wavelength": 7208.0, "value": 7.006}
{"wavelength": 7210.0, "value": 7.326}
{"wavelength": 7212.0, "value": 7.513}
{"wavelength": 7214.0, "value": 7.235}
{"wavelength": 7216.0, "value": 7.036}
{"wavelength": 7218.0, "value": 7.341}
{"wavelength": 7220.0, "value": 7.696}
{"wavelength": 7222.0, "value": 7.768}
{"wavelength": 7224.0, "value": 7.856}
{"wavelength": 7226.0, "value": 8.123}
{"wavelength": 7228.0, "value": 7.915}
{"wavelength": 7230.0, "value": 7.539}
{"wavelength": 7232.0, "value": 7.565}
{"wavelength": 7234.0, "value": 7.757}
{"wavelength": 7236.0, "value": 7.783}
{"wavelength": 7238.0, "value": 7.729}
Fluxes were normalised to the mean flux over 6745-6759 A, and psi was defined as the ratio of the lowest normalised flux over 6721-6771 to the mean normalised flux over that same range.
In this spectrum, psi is 0.890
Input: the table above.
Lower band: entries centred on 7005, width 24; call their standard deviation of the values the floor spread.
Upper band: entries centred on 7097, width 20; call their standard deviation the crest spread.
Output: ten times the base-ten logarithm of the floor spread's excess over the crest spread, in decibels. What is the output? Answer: -20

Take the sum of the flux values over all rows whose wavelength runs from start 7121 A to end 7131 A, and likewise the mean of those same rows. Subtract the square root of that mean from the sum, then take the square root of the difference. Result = 5.86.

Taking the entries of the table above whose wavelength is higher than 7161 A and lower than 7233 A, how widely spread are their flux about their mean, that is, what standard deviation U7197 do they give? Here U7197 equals 0.30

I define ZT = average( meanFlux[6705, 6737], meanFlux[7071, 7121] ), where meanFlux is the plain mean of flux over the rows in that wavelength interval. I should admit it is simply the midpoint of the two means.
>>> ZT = 7.23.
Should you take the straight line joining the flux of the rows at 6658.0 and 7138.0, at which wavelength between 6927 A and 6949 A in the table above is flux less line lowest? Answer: 6948.0 A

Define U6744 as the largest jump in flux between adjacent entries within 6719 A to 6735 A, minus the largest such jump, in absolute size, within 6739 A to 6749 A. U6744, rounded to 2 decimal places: 0.13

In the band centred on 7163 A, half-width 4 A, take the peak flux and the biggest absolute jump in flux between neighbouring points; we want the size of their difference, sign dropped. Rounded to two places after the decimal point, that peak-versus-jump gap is 7.84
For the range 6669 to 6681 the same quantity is 7.16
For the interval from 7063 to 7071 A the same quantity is 7.41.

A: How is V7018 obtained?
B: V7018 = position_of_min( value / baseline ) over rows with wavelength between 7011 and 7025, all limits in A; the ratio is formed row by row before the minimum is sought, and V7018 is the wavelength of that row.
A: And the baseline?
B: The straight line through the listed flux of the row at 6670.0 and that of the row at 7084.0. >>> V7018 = 7012.0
